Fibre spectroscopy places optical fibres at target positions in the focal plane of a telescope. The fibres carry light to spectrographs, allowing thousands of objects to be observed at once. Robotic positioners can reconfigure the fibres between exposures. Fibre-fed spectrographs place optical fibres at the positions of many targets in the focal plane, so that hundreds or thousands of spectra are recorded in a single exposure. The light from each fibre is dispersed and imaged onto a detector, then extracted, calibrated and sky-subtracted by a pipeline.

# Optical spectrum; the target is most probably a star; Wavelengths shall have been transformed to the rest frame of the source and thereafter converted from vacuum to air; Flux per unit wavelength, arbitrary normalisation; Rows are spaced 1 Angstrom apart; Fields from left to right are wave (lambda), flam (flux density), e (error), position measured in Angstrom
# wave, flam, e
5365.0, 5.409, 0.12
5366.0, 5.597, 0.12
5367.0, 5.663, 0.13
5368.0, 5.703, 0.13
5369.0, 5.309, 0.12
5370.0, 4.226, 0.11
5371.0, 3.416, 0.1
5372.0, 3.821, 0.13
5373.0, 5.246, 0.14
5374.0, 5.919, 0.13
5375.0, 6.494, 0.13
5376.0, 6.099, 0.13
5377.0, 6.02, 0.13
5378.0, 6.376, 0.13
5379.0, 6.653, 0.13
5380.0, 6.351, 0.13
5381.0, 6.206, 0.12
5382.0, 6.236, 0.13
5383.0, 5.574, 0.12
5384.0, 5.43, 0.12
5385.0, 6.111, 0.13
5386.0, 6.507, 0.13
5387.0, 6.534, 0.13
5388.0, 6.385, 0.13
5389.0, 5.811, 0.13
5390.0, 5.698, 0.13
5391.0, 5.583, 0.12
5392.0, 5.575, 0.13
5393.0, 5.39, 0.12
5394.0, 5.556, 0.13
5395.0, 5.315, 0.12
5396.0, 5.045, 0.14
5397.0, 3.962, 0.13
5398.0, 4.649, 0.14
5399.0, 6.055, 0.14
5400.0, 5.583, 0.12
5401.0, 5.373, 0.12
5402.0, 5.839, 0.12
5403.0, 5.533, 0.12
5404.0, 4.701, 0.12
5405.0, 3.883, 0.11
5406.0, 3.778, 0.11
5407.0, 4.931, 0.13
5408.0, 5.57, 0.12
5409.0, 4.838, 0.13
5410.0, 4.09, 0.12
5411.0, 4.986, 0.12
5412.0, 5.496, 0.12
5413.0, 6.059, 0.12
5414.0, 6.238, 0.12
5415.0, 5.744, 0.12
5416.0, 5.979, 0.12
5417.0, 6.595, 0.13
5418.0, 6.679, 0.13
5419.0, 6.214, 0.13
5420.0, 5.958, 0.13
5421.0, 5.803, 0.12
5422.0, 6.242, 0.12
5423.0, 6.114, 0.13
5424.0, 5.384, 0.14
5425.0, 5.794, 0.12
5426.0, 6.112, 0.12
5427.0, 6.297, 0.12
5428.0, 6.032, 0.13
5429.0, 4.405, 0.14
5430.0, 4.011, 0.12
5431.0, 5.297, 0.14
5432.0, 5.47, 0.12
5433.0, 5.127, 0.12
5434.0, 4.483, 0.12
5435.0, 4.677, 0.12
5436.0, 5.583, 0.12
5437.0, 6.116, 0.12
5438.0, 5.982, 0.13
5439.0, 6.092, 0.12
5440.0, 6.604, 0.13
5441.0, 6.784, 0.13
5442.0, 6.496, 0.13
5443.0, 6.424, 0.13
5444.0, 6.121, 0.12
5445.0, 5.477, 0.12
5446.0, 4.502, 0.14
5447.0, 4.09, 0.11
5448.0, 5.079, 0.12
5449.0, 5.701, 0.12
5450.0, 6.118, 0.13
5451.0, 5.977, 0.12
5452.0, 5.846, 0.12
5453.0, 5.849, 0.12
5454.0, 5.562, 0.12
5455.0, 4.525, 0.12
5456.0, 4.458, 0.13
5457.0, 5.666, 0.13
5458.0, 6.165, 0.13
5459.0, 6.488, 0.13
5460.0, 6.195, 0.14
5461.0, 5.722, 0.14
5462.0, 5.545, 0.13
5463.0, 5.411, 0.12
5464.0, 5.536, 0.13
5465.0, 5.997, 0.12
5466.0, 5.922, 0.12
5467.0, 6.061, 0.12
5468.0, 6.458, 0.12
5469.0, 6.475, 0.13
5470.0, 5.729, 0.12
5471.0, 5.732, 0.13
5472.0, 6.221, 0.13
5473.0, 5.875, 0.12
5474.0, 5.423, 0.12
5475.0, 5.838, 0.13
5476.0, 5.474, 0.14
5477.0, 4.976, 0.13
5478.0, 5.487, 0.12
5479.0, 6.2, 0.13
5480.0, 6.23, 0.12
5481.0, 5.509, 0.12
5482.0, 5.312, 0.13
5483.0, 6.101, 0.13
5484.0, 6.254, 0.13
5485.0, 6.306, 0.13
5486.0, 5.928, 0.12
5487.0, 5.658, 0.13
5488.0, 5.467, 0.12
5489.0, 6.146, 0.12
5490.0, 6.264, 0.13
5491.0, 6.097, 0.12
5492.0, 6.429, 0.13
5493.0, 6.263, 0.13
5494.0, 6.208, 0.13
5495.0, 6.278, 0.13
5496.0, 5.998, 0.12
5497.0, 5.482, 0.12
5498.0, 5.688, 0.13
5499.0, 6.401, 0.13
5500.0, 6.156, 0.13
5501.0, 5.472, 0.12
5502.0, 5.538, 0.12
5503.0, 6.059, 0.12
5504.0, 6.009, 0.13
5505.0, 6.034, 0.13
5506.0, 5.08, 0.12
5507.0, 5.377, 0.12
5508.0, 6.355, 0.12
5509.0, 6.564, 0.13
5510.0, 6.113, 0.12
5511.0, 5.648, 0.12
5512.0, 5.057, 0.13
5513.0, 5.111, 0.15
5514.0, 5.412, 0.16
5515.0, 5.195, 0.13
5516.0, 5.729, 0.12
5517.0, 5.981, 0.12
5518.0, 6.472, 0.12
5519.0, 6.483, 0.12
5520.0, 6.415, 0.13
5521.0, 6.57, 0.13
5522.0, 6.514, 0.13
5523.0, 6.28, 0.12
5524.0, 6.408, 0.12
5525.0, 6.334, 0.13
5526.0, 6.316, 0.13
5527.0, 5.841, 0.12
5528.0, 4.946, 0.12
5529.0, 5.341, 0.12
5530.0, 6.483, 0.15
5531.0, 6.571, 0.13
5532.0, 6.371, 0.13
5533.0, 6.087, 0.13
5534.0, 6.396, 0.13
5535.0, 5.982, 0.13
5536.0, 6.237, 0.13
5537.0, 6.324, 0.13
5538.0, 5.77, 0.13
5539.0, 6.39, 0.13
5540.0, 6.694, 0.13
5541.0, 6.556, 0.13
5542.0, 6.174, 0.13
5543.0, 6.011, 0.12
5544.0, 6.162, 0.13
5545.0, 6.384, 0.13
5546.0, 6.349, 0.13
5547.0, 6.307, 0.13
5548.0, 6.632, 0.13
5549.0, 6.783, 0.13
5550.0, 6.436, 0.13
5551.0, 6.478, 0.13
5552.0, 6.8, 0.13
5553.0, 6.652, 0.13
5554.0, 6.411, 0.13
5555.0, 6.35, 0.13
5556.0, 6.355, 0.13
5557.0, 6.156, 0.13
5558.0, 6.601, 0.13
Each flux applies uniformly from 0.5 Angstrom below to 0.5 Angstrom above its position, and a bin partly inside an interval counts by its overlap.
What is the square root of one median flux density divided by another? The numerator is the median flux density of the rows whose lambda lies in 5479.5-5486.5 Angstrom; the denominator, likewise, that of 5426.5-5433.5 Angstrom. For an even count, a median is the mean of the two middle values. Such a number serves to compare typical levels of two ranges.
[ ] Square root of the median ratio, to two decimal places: 1.07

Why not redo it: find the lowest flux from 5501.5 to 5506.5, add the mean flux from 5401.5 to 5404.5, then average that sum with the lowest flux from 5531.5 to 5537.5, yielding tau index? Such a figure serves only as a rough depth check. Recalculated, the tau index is 8.2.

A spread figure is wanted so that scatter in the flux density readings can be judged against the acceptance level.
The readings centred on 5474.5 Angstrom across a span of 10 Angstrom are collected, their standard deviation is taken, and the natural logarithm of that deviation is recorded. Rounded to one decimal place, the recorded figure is -1.0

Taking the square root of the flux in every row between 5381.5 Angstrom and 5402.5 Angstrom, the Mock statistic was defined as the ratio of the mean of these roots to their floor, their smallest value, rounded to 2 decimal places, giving 1.19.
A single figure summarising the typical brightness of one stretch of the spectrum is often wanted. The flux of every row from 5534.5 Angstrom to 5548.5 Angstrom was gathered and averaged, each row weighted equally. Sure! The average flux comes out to 6.28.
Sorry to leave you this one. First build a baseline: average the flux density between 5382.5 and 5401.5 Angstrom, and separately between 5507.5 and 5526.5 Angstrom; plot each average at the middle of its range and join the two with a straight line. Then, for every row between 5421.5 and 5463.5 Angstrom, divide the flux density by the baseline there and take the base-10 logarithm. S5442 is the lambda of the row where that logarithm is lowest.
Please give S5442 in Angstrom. 5430.0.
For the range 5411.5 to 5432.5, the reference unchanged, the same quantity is 5430.0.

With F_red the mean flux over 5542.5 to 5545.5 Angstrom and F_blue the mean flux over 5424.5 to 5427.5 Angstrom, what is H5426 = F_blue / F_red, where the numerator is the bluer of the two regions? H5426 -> 0.98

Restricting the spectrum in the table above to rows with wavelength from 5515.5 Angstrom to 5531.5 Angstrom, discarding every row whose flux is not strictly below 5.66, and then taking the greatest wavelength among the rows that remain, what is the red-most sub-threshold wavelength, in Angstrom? 5529.0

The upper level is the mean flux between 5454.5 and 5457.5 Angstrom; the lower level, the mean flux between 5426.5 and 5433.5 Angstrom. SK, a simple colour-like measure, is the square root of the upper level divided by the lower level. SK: 0.97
